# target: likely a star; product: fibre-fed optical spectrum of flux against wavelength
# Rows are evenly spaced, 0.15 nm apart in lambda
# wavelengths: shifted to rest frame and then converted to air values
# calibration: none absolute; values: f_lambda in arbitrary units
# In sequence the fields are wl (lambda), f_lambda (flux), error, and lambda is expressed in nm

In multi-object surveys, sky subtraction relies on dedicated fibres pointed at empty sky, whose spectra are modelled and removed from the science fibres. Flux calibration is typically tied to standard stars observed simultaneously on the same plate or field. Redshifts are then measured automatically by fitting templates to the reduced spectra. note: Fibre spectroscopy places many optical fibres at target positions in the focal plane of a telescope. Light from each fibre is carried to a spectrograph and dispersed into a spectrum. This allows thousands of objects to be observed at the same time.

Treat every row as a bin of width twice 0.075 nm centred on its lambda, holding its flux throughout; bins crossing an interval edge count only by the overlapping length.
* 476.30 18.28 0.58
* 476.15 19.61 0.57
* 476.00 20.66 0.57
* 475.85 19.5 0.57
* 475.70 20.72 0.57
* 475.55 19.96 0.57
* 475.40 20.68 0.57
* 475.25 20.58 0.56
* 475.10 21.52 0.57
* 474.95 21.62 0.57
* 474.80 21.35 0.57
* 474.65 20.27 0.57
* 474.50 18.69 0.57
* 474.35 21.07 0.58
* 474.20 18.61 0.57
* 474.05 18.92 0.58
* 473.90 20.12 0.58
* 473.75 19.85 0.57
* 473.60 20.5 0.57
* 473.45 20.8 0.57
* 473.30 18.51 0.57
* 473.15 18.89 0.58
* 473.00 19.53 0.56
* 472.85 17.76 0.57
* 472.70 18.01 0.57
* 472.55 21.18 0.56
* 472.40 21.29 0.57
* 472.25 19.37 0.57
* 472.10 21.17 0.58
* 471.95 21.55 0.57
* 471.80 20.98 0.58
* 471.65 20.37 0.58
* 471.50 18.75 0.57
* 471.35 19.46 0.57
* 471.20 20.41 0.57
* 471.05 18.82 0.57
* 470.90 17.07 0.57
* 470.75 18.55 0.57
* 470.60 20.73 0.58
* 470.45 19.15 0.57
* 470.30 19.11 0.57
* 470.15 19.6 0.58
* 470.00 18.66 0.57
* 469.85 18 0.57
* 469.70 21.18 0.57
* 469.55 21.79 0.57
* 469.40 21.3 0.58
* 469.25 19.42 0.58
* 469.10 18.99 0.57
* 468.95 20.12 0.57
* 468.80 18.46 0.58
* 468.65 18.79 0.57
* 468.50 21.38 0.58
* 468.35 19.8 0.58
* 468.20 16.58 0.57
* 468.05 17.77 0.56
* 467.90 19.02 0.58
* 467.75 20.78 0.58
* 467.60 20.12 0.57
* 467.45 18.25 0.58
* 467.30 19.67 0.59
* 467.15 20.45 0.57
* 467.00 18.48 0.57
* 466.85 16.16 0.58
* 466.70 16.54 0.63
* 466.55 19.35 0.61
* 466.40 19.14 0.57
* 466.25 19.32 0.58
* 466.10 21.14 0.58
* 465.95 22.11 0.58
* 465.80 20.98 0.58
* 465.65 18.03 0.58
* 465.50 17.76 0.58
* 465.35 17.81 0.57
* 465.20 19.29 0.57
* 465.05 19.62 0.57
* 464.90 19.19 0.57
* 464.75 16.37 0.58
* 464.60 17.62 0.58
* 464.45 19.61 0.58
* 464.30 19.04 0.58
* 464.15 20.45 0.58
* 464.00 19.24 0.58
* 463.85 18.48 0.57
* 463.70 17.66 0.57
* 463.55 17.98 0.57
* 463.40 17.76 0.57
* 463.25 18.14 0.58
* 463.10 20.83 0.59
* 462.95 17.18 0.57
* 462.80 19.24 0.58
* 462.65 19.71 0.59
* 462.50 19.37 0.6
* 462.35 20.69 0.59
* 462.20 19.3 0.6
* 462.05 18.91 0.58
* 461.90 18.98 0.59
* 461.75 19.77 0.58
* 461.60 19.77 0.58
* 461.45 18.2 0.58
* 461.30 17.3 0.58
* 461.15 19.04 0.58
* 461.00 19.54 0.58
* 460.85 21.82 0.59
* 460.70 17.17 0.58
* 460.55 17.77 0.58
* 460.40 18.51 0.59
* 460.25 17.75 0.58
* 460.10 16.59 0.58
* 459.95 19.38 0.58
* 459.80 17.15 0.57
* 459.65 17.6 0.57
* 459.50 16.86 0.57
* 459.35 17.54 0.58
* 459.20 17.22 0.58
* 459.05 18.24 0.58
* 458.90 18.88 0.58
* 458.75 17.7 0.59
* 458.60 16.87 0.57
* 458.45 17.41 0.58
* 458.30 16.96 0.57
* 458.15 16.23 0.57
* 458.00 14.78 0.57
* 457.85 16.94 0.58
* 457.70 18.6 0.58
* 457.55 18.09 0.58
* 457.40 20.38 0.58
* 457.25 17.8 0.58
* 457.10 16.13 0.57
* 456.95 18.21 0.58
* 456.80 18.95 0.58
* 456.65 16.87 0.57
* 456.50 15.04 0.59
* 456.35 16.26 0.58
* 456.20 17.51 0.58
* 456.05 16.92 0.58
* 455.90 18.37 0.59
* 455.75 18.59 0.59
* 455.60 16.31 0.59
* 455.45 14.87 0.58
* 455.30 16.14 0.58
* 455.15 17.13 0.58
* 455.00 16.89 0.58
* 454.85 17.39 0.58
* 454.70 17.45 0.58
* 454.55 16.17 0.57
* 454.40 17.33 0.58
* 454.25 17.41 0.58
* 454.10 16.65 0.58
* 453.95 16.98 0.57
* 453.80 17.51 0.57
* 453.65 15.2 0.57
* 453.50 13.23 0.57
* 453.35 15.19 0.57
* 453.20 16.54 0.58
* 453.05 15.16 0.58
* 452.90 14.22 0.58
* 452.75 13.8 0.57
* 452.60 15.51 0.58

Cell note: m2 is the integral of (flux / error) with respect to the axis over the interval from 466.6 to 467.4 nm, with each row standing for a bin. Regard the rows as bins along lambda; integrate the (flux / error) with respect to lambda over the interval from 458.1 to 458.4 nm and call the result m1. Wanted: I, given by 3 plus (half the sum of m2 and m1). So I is 20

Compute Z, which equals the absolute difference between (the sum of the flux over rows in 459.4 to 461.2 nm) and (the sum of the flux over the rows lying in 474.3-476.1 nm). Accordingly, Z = 27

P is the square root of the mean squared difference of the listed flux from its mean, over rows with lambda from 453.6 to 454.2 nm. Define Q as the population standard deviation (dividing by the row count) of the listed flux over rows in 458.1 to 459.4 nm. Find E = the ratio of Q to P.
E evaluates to 0.9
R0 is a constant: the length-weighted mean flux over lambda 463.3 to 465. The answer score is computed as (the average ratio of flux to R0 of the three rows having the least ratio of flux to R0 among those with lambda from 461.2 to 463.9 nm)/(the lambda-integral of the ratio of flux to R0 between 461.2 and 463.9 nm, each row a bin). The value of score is 0.341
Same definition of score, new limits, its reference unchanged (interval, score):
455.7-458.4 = 0.327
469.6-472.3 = 0.337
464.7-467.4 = 0.319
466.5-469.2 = 0.321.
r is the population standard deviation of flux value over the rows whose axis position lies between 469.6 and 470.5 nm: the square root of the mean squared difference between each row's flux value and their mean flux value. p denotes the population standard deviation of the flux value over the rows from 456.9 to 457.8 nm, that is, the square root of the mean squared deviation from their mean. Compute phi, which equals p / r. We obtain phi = 1.3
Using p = 1.2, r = 1.0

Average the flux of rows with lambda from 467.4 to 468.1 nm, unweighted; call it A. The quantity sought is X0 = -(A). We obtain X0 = -19.2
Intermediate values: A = 19.2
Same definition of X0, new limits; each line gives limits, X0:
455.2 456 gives -16.9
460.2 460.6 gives -18.0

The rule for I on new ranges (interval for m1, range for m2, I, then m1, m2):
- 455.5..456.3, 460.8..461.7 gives 30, 24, 30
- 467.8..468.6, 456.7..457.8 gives 34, 26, 35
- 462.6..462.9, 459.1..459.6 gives 15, 10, 15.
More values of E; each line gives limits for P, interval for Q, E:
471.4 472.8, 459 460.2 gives 0.7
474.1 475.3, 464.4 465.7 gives 0.9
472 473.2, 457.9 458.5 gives 0.7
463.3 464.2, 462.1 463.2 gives 1.1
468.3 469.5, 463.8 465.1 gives 1.1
